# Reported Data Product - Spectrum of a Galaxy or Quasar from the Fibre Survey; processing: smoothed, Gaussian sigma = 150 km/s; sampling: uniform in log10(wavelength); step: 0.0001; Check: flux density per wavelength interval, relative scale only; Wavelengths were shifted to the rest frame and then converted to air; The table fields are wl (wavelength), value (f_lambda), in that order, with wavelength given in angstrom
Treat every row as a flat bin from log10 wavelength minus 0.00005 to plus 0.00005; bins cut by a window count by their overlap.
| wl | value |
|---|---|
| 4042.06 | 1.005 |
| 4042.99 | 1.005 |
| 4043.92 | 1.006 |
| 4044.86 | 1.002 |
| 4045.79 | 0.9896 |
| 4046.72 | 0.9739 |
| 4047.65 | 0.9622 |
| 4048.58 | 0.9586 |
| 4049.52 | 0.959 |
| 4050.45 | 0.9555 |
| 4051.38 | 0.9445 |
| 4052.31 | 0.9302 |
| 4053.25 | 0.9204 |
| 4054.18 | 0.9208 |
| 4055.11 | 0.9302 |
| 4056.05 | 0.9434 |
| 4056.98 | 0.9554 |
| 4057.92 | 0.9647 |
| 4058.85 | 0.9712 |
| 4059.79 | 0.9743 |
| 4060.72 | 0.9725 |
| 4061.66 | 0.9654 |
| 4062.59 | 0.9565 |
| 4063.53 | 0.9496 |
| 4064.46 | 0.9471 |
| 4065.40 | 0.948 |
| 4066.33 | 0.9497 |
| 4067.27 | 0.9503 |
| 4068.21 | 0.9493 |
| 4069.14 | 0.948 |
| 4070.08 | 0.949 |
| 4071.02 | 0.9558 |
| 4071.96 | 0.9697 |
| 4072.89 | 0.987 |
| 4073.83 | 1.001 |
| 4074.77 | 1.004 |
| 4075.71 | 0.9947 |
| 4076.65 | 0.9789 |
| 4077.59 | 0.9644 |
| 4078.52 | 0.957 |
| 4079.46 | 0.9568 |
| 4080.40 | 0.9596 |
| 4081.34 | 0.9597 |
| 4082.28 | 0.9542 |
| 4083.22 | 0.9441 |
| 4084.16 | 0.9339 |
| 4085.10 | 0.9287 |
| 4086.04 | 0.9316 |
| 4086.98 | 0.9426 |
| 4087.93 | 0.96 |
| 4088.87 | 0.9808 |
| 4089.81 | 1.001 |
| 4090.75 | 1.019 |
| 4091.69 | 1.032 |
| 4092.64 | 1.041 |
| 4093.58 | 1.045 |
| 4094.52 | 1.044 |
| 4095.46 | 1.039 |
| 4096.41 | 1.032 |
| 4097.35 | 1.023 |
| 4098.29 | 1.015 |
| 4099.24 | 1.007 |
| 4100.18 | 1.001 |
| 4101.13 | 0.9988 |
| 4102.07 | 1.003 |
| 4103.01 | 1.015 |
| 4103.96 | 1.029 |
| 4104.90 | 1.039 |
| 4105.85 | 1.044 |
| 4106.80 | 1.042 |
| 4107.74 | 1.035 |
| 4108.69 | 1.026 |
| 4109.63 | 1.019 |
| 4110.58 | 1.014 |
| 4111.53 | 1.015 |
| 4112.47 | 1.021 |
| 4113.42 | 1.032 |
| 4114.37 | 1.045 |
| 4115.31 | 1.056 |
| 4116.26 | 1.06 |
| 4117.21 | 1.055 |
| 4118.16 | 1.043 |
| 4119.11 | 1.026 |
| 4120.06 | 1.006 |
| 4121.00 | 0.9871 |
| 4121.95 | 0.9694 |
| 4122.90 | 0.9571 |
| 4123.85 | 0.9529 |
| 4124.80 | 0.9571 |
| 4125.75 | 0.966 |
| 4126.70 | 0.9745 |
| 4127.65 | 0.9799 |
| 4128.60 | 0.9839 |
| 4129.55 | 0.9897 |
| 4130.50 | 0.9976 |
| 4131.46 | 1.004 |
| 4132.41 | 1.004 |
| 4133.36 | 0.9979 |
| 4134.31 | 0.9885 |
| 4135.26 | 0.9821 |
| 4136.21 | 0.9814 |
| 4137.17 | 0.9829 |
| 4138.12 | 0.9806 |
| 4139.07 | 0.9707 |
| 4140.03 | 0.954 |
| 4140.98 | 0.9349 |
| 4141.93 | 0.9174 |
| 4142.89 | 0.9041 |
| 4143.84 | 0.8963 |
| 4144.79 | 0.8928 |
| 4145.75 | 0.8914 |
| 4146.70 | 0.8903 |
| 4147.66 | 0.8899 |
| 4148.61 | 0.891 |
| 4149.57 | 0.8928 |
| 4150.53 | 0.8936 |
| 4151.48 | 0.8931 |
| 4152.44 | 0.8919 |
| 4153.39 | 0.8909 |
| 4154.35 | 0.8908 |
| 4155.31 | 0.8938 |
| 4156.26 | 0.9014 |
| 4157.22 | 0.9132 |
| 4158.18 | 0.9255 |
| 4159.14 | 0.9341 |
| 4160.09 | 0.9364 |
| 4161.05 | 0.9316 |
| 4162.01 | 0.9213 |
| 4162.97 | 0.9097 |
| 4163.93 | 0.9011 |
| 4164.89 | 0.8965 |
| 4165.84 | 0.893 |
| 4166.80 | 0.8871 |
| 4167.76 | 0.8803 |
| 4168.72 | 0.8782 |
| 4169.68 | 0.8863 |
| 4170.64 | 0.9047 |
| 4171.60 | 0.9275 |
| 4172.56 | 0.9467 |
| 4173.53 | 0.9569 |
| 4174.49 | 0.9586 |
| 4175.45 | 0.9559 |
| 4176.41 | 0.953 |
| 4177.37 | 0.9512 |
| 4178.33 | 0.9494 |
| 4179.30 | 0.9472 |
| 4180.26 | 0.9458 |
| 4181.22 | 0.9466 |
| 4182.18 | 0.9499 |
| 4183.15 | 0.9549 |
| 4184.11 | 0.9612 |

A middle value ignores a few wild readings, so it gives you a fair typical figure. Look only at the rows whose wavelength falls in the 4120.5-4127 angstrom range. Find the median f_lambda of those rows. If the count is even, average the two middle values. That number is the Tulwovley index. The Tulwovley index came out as 0.97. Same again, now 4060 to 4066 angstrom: 0.95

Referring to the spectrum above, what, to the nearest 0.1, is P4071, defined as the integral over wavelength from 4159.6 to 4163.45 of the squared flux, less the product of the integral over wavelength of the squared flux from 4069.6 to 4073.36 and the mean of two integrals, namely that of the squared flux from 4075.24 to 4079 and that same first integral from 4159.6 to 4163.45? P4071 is -8.7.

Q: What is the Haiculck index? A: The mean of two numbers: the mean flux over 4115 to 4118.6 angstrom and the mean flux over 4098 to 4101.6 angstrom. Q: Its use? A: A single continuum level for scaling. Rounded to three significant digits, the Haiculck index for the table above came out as 1.03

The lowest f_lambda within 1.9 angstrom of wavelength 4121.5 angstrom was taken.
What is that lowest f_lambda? 0.9571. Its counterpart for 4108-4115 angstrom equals 1.014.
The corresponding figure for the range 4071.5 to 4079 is 0.957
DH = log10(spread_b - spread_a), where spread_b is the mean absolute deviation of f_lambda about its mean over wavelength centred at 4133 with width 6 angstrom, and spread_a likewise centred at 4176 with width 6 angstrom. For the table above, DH -2.40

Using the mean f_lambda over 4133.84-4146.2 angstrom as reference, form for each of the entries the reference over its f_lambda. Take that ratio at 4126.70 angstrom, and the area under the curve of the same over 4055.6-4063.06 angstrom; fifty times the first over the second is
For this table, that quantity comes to 6.6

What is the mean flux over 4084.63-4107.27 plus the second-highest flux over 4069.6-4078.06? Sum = 2.01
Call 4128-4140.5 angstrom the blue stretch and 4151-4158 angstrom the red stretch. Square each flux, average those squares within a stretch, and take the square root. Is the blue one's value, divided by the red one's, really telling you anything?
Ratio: 1.10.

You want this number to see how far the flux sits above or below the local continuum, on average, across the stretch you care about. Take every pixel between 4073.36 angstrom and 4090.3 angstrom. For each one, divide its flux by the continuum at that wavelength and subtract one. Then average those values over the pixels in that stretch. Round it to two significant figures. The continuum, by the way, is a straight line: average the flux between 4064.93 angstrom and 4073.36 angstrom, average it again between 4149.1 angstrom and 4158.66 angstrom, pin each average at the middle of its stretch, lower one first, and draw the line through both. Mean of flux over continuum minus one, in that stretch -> 0.017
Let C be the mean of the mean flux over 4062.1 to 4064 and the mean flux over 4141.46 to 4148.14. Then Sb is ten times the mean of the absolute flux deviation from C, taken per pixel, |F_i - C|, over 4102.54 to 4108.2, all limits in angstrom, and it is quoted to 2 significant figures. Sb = 1.1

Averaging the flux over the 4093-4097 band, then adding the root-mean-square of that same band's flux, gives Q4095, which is 2.08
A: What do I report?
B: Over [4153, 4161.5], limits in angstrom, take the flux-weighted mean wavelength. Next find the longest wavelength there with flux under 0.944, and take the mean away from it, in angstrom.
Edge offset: 3.8 angstrom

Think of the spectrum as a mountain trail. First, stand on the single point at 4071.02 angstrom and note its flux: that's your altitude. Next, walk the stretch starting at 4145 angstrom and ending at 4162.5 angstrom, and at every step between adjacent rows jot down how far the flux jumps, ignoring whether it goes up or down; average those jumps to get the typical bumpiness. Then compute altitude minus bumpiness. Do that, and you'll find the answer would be 0.95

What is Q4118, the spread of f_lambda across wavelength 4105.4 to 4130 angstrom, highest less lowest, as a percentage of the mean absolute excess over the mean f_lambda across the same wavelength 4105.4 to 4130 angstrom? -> 362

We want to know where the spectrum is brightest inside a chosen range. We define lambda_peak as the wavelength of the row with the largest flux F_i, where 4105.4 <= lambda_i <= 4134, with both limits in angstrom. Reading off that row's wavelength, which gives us 4116.26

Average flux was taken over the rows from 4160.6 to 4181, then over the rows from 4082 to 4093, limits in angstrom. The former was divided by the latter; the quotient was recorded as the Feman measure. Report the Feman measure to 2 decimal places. 0.95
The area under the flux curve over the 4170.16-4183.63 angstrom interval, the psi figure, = 13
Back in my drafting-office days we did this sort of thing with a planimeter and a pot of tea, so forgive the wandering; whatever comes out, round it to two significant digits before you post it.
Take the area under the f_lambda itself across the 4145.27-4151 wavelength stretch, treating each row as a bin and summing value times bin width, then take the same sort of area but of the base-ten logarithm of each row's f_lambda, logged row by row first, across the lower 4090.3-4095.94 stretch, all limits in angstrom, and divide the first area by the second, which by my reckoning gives 58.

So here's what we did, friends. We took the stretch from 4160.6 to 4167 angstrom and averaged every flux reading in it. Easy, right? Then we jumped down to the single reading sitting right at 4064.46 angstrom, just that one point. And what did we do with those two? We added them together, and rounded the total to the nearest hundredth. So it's 1.85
